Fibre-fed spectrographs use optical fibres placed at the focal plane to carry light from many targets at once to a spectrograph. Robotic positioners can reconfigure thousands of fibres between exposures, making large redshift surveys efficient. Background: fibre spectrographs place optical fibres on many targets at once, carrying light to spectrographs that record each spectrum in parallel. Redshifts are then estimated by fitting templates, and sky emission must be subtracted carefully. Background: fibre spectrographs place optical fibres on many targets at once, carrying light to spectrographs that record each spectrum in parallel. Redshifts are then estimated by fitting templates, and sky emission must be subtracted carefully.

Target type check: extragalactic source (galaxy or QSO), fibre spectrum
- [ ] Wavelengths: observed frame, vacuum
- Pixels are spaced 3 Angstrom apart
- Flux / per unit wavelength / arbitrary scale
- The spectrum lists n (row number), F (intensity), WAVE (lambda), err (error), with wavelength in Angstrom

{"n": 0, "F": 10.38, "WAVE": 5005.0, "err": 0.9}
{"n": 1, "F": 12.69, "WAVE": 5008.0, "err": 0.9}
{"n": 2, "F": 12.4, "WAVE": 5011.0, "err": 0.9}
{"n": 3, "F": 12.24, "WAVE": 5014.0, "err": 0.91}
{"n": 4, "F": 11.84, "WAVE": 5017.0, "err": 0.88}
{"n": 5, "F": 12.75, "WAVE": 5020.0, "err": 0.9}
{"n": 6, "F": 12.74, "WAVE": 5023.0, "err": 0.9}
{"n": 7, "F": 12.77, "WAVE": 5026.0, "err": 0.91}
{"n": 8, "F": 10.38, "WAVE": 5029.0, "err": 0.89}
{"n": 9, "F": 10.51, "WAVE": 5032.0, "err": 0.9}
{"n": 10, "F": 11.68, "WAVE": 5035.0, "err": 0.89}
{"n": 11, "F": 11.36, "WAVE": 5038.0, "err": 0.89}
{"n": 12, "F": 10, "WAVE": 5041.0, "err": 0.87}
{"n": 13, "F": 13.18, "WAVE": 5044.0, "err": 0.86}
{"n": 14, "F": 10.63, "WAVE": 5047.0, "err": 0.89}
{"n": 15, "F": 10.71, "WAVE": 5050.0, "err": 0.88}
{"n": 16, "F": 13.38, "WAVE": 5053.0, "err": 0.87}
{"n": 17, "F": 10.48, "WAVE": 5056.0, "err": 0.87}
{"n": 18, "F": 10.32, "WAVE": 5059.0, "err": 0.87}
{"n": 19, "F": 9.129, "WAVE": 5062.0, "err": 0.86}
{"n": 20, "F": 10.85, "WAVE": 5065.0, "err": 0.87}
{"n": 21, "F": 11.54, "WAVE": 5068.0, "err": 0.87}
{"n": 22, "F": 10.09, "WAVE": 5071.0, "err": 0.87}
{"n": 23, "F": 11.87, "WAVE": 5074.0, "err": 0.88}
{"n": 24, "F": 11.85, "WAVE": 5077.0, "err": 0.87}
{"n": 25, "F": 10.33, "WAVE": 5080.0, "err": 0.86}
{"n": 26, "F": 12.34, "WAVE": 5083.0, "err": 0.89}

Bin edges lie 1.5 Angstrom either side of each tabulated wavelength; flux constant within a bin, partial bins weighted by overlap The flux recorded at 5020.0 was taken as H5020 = 12.75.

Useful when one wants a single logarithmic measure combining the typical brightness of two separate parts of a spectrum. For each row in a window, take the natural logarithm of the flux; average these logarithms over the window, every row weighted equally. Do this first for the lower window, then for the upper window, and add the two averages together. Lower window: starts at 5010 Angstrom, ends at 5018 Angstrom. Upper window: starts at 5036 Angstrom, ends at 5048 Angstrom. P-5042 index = 4.92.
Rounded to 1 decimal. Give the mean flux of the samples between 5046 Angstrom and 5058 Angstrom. 11.3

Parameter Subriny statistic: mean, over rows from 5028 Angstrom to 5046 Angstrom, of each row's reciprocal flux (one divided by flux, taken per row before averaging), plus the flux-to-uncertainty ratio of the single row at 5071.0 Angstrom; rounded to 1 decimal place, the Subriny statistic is 11.7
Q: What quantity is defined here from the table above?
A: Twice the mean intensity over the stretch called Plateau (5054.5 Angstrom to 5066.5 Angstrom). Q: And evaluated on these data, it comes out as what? 20.39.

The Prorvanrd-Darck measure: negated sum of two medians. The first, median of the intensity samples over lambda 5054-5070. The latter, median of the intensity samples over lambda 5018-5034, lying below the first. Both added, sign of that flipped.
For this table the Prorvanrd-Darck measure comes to -23.2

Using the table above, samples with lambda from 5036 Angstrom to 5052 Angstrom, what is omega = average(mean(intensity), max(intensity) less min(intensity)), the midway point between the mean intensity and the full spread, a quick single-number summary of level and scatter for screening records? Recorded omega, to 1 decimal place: 7.2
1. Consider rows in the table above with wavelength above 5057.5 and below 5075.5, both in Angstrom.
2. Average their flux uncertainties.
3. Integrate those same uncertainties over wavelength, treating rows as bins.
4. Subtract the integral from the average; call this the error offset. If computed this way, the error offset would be -15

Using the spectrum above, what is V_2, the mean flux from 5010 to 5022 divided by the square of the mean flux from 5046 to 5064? 0.106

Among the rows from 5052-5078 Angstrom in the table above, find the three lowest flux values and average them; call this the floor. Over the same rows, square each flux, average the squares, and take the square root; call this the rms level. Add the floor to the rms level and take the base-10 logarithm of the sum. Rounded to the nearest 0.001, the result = 1.322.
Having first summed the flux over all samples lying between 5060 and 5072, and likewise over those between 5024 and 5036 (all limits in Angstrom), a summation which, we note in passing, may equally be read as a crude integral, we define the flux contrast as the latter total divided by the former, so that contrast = 1.09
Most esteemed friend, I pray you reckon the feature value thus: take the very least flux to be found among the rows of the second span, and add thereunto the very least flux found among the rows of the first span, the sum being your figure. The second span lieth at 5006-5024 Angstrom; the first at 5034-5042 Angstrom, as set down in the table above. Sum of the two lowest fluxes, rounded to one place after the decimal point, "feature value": 21.8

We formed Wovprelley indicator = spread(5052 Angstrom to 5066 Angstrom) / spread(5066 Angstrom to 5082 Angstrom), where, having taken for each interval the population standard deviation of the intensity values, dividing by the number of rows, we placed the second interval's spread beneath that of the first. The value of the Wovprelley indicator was 1.8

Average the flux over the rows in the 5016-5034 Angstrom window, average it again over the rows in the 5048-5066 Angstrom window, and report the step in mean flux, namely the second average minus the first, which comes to -1.0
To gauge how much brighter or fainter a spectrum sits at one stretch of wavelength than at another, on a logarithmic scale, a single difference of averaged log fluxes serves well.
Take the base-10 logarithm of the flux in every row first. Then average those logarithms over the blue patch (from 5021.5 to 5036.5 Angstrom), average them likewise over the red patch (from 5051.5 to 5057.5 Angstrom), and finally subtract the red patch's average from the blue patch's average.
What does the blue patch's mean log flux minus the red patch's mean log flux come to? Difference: -0.01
